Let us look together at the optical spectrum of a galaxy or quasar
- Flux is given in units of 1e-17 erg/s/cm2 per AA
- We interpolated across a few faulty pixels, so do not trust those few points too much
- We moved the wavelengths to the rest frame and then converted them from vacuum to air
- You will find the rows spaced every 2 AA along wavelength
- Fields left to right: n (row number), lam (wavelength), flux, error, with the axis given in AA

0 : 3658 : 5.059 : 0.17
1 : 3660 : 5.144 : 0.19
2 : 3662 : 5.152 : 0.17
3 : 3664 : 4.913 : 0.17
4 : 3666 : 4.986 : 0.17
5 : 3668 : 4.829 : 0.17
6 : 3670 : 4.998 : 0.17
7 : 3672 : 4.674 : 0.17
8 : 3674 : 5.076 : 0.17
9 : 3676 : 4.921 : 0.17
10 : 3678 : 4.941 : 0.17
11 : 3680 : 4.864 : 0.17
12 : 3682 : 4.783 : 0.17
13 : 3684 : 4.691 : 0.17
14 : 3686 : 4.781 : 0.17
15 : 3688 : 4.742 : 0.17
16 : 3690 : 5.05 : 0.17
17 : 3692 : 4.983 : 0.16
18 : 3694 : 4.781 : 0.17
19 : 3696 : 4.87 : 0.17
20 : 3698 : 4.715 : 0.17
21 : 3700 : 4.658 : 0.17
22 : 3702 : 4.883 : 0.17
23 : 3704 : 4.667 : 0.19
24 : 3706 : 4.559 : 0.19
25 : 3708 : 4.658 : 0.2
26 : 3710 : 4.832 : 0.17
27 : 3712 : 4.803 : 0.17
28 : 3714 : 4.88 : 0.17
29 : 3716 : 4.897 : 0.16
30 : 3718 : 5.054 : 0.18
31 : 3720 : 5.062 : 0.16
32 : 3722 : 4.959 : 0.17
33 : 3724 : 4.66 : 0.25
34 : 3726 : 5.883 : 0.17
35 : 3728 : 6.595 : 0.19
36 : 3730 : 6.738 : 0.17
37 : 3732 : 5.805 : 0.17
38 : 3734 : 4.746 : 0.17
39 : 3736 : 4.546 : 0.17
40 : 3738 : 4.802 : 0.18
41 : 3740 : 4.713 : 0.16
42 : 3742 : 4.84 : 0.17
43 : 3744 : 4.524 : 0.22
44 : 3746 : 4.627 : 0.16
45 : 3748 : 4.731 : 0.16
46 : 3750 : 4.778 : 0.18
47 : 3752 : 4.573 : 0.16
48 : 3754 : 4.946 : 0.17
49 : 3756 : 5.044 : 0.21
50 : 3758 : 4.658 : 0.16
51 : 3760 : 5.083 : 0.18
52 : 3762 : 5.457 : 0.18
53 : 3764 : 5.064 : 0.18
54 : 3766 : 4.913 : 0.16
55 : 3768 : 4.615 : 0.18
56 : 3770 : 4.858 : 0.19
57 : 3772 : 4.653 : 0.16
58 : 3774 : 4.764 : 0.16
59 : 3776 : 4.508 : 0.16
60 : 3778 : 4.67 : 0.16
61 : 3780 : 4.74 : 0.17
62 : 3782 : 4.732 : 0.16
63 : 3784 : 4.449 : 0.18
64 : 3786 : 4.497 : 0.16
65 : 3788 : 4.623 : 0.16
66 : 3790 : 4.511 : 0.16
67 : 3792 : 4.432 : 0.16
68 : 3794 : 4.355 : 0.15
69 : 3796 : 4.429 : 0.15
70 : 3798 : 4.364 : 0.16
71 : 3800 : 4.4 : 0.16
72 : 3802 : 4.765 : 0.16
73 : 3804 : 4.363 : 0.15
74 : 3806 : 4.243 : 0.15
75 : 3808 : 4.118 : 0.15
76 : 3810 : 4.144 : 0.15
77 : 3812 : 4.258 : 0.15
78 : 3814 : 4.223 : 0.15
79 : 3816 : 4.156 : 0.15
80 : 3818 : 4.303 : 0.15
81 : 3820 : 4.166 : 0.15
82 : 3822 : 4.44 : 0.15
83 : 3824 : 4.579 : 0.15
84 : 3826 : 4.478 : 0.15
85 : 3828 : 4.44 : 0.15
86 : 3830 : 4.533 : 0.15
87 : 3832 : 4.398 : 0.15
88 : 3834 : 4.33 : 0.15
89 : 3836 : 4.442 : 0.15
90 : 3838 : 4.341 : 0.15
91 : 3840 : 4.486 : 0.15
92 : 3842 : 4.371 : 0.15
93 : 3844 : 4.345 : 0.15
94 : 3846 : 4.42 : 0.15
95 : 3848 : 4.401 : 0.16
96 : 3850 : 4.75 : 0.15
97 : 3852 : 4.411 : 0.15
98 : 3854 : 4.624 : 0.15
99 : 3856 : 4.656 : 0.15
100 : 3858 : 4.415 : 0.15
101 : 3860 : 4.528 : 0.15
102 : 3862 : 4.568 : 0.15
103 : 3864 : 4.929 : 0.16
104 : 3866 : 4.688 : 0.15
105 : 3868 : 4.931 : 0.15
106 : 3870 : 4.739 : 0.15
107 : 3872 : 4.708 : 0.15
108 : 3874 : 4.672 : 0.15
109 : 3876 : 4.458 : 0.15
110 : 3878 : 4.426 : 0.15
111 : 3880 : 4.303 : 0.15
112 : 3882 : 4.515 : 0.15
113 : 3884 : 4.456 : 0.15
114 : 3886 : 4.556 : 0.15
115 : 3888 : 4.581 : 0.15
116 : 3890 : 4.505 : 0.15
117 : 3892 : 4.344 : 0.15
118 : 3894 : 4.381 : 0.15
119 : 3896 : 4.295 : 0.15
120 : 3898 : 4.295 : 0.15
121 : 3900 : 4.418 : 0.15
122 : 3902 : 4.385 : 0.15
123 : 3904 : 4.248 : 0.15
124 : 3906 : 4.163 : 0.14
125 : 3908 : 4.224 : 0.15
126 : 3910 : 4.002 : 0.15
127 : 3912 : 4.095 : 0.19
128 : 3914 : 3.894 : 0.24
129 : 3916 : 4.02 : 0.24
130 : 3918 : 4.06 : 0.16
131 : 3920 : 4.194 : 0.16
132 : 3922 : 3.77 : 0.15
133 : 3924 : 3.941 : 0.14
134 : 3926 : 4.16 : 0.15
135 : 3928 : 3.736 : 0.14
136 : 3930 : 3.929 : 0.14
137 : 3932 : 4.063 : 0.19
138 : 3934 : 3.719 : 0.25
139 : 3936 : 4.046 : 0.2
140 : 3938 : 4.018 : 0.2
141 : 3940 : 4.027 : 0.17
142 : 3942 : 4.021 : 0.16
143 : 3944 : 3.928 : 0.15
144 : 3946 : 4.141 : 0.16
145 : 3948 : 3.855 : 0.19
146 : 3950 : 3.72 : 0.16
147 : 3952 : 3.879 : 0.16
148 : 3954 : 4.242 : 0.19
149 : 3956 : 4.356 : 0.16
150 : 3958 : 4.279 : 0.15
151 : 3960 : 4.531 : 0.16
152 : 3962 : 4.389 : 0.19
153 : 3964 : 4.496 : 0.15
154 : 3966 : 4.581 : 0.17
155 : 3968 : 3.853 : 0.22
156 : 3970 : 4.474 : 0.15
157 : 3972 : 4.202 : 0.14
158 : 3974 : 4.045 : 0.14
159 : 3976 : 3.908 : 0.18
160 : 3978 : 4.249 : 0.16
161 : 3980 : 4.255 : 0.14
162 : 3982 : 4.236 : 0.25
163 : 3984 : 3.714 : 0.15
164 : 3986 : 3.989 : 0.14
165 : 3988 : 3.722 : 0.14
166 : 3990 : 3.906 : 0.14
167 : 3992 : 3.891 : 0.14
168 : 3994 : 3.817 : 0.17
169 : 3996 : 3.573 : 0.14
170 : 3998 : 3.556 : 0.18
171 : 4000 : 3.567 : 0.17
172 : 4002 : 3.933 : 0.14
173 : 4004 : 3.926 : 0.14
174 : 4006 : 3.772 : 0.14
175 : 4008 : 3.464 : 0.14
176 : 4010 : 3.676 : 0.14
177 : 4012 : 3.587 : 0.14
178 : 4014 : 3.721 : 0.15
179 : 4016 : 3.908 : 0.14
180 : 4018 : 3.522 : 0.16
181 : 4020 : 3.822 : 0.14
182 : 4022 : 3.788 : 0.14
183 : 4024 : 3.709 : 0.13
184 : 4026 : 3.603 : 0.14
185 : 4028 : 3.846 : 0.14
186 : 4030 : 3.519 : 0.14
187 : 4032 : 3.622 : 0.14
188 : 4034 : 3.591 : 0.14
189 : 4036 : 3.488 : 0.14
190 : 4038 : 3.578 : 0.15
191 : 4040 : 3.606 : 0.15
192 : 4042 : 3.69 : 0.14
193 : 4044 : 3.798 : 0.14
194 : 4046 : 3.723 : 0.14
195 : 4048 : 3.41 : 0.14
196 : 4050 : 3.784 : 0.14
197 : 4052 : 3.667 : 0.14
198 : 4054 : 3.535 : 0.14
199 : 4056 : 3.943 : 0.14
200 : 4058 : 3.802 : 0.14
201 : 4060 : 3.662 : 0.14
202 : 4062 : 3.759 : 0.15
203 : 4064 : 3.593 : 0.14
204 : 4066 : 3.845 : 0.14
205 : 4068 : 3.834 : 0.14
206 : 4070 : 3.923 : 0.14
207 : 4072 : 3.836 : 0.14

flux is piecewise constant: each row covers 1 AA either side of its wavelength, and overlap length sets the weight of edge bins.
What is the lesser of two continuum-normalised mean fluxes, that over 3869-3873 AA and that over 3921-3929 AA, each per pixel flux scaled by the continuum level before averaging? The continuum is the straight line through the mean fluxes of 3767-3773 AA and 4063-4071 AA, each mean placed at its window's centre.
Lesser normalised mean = 0.922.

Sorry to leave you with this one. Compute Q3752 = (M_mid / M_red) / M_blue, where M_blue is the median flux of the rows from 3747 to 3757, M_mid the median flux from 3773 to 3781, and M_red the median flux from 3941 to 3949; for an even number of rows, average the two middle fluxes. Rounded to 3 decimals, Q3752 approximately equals 0.248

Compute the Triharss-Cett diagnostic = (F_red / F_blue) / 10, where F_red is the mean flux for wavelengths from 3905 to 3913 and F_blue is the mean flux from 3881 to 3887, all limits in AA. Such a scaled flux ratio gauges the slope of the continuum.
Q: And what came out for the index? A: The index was 0.091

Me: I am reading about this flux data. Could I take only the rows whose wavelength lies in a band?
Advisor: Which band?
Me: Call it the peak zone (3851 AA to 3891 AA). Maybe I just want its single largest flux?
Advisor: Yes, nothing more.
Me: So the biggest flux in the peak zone 4.931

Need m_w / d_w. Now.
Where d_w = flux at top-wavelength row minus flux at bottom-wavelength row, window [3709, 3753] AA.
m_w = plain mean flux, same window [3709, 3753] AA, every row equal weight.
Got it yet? -19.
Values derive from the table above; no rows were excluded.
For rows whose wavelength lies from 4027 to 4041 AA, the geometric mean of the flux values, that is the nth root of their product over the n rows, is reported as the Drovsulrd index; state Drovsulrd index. 3.61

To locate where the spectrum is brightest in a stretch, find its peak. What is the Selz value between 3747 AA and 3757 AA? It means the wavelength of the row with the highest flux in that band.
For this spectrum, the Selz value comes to 3756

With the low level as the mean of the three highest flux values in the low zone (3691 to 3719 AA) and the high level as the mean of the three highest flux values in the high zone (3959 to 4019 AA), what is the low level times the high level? 23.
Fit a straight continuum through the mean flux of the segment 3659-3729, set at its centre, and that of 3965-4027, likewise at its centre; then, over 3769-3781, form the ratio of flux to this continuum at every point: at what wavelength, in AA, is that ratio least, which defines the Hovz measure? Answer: 3776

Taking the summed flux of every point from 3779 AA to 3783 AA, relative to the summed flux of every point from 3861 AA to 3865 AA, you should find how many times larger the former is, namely 1.00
